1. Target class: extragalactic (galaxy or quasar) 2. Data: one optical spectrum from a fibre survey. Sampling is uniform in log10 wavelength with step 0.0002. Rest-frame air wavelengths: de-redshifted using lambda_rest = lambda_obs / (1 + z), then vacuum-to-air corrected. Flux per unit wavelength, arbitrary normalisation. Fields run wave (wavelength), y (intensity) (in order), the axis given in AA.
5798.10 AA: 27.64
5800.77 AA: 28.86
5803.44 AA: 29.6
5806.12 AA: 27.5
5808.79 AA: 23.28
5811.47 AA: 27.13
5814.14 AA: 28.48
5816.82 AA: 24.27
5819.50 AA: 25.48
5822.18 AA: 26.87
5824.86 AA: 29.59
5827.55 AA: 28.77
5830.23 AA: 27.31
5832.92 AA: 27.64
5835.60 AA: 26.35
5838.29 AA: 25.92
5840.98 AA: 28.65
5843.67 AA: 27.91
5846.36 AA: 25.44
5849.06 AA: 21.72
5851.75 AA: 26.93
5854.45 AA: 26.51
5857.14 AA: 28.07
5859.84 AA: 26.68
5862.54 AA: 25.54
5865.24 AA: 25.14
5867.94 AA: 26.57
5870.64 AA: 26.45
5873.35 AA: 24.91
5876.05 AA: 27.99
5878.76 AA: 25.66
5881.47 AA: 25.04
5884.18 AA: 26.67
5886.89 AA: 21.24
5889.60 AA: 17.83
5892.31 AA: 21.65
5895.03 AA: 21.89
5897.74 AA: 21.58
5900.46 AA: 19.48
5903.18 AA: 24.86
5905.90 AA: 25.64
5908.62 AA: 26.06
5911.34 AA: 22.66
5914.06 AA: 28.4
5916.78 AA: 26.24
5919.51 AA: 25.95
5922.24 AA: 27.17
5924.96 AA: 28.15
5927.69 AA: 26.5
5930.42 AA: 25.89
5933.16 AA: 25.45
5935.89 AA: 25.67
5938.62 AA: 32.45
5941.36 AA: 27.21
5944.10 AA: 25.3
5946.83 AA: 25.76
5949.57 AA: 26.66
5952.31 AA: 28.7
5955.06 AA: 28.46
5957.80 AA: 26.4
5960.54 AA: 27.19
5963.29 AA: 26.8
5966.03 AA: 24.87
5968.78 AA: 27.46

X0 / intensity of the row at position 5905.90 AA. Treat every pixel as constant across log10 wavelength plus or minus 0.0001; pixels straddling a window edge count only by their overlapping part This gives 25.64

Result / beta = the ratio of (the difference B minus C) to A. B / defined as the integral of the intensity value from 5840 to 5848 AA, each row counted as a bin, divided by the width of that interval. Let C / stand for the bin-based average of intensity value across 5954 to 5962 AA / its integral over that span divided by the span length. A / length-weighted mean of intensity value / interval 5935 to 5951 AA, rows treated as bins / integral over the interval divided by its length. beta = -0.01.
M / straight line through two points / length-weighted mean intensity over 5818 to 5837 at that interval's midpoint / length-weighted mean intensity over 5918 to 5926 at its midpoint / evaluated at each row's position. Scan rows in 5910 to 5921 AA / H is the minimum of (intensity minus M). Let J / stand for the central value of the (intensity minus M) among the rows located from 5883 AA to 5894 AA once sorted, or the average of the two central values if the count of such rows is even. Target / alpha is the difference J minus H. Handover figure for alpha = -1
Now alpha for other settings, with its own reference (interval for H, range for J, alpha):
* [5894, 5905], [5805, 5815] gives 7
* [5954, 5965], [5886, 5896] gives -5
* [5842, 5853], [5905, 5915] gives 4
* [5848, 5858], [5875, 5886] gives 5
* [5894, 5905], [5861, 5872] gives 6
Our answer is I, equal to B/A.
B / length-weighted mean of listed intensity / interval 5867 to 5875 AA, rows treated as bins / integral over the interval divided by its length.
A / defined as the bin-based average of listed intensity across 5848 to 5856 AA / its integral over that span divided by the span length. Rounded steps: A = 25.3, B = 26.0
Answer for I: 1.03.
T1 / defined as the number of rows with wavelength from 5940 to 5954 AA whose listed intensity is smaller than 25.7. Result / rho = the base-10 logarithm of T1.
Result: 0.00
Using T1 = 1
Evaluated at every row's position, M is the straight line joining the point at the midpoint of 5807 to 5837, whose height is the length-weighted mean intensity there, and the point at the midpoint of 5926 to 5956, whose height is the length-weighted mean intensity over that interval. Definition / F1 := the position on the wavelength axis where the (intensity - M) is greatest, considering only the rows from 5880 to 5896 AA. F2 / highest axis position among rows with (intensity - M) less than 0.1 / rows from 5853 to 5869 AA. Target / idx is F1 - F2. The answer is 16.2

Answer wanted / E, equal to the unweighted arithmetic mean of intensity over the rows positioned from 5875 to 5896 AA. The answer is 23.5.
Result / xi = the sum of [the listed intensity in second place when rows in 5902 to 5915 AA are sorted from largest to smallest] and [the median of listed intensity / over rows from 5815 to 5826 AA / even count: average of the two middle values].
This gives 52.2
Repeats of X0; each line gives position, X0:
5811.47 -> 27.13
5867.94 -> 26.57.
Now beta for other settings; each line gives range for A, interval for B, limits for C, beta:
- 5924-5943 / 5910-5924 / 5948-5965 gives -0.04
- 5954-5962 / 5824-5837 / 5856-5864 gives 0.04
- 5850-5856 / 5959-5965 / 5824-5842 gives -0.03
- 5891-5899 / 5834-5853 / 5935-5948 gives -0.06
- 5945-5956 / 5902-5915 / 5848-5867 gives -0.02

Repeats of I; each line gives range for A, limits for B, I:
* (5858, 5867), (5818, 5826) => 1.05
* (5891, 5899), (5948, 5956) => 1.28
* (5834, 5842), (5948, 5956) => 1.03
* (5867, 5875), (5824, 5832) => 1.09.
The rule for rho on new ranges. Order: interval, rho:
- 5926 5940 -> 0.30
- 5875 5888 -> 0.48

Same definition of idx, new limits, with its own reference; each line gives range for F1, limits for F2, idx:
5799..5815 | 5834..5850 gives -45.6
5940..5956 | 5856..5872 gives 81.7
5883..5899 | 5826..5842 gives 45.9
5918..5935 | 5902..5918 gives 8.2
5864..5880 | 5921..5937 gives -59.8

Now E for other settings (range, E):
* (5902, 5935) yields 26.1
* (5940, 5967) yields 26.7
